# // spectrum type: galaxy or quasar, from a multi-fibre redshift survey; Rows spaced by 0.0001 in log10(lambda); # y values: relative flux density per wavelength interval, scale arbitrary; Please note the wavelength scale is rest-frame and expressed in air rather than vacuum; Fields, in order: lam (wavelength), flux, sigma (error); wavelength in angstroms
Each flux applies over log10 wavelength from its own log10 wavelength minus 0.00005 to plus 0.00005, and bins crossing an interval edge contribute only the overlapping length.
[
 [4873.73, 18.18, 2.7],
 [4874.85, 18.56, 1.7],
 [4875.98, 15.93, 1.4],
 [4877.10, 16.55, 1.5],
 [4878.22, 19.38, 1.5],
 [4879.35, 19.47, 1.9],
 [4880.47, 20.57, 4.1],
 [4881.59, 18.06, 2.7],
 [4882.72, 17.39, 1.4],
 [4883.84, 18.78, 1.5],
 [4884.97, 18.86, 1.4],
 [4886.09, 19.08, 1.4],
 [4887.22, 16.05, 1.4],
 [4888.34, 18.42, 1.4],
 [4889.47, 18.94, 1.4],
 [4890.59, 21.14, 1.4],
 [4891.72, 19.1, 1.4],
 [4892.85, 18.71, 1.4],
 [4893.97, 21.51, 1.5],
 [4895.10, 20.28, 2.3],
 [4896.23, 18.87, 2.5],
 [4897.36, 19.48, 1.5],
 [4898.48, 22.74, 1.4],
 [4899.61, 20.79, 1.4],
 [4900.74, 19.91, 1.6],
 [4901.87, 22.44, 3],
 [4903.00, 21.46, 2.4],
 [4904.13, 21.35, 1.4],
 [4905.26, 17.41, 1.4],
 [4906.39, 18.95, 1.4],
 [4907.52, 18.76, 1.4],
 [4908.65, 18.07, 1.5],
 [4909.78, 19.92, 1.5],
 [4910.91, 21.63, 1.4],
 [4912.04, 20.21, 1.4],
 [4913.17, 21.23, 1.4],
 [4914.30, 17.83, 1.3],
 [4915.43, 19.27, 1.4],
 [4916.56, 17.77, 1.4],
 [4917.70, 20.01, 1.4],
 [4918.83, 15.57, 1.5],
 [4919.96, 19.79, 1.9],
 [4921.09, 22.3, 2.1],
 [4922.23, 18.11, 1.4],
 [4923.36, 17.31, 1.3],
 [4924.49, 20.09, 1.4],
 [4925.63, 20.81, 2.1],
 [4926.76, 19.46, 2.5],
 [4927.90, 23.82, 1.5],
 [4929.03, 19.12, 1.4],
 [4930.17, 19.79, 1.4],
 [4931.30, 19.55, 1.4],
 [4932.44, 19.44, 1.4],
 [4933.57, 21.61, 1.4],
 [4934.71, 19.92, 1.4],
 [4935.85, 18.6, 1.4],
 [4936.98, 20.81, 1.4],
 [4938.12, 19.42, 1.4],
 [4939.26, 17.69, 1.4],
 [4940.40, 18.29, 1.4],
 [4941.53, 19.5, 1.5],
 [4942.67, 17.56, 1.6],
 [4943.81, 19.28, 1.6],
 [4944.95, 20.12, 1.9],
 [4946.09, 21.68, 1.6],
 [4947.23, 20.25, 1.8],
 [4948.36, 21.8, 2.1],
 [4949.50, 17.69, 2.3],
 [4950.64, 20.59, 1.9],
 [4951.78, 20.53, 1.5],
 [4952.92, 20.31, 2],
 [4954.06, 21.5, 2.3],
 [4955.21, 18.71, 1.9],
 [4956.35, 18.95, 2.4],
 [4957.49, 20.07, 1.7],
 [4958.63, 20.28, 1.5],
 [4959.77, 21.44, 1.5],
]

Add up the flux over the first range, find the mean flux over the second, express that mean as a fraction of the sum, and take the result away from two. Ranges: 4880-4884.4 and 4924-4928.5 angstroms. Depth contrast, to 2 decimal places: 1.72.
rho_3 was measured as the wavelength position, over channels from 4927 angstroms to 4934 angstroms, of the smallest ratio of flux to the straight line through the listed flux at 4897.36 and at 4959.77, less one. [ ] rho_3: 4929.03 angstroms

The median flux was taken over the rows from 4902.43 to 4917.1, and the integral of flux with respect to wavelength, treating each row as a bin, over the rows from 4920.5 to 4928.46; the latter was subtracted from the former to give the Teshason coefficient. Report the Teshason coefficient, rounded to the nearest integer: -142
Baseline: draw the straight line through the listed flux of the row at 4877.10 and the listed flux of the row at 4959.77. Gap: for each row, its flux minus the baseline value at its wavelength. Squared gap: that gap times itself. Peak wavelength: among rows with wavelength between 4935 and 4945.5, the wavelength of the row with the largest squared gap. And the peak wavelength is 4942.67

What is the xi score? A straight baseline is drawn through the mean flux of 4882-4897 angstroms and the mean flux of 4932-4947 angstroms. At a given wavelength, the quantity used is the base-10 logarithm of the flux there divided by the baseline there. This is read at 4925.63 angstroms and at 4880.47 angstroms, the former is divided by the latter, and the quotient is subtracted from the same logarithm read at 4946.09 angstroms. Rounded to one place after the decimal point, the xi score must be -0.8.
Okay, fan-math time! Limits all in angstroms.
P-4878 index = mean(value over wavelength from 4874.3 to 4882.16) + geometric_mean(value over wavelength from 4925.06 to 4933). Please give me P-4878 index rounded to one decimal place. 38.6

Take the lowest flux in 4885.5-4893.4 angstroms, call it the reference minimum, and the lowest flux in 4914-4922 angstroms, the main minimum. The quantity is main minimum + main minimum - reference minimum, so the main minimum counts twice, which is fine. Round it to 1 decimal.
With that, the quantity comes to 15.1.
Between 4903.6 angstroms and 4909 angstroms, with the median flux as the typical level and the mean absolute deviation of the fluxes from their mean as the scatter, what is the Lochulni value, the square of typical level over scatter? 356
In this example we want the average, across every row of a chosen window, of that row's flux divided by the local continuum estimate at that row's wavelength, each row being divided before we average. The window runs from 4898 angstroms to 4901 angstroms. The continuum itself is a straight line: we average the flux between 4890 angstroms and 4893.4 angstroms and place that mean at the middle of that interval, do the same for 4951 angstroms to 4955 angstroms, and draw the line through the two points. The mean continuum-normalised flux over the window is 1.07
